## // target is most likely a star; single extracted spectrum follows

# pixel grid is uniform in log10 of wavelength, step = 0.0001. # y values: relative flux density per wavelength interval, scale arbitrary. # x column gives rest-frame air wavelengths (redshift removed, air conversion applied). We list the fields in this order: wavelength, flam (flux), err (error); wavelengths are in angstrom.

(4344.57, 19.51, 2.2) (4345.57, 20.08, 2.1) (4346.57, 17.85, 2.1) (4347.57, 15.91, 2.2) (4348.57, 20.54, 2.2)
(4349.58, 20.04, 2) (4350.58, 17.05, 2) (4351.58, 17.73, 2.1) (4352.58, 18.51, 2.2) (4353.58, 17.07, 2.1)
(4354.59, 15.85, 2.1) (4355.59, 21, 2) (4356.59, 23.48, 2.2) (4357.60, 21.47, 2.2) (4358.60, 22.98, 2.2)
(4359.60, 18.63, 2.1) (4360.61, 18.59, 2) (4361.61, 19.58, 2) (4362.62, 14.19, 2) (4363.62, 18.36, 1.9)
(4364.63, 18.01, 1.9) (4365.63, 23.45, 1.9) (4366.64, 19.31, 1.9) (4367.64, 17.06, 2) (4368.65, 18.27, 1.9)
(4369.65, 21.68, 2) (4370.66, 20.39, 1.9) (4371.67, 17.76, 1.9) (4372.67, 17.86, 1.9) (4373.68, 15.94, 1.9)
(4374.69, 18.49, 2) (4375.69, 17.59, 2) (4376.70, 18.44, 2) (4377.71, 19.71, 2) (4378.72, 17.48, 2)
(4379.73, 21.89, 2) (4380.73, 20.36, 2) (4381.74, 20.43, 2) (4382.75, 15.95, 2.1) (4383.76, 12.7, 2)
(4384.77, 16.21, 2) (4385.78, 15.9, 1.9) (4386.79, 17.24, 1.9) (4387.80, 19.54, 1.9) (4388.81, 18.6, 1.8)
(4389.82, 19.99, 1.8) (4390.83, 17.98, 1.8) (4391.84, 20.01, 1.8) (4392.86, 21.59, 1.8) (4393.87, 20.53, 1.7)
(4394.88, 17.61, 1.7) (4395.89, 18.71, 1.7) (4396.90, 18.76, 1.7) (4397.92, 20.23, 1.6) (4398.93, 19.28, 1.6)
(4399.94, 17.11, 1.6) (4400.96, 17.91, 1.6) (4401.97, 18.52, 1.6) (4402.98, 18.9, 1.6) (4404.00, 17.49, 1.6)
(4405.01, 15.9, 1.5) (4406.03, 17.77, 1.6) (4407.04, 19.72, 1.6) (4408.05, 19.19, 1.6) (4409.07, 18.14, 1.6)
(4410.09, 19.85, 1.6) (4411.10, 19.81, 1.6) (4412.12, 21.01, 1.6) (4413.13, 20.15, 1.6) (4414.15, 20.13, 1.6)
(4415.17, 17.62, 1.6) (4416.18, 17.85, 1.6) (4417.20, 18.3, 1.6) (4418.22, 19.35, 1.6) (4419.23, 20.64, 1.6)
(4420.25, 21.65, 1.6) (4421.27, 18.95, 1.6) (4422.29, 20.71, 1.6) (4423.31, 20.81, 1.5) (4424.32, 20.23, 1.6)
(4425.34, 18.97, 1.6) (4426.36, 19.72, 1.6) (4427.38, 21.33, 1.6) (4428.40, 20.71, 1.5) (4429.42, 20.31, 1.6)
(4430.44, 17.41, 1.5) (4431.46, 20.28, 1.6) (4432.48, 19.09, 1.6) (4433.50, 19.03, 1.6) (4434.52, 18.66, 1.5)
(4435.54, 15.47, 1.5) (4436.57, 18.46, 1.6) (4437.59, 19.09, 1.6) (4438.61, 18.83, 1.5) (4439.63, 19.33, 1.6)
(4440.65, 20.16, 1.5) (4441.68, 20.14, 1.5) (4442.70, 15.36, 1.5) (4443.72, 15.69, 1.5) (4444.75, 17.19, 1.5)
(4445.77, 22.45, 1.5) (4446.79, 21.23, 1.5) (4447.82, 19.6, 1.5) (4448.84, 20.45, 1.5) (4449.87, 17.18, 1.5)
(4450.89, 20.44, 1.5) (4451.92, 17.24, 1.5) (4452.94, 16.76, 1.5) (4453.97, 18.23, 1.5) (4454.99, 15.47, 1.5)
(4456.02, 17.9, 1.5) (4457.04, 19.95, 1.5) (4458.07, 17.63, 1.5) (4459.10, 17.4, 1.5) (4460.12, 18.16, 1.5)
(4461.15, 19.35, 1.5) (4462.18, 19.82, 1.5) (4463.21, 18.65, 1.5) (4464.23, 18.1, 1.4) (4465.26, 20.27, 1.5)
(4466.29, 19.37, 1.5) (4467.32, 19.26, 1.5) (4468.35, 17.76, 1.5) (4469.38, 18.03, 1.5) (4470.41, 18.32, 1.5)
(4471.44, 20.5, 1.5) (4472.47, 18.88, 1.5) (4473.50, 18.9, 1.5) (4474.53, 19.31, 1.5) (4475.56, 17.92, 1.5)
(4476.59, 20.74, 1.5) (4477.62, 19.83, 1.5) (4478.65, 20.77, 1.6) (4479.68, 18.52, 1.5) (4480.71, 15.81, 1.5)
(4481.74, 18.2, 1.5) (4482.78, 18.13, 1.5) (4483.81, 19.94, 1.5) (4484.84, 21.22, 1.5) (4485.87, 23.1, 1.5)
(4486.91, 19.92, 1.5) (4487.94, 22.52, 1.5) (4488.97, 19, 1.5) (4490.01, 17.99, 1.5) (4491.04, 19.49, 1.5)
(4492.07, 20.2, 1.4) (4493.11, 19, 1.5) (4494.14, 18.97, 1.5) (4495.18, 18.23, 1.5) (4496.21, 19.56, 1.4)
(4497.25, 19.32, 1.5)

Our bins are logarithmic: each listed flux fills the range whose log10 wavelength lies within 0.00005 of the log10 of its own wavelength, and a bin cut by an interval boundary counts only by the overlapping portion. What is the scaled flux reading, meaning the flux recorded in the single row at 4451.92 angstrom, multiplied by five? 86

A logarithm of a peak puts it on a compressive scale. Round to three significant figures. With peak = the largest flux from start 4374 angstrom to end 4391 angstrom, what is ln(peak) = 3.09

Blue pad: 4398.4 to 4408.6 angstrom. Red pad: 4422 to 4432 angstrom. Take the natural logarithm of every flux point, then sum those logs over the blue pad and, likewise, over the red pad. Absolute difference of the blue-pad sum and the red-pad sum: 1.0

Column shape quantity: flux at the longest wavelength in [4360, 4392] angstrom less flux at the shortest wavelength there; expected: 1.4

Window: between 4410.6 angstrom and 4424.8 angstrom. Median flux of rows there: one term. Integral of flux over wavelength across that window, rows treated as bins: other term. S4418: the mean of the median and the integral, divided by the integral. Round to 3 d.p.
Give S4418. 0.536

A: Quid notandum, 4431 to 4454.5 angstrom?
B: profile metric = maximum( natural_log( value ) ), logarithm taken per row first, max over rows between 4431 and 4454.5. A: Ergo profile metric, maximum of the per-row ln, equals 3.11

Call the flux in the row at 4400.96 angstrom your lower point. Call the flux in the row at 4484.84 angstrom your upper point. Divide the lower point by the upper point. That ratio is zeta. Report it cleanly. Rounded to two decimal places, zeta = 0.84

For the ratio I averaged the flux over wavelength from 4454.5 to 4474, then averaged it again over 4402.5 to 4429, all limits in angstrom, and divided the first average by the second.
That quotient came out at 0.96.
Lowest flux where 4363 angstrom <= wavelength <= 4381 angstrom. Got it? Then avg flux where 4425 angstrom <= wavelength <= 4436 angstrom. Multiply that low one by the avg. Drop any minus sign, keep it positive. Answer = 306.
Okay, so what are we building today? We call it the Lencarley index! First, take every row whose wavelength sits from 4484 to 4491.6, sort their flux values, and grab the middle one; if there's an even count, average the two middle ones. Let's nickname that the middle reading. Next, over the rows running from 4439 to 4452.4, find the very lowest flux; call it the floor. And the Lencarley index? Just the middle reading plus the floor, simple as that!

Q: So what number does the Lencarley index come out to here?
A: 35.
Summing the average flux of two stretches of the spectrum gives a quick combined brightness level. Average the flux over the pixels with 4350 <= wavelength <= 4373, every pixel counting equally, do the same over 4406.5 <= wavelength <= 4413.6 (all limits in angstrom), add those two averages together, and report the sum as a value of 38.8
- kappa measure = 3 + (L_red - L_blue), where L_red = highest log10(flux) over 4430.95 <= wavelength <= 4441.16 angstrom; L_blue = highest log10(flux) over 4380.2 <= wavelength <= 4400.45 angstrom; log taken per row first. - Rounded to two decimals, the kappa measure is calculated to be 2.97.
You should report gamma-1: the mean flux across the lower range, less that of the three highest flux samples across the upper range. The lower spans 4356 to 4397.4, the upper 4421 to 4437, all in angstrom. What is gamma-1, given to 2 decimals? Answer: -2.10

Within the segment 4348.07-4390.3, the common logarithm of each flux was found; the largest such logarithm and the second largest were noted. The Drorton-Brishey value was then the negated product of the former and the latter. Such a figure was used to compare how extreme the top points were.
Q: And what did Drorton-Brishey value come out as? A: -1.88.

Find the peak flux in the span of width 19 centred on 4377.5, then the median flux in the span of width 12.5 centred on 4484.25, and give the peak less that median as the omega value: 2.4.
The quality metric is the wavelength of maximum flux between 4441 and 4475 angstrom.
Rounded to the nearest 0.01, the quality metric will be 4445.77 angstrom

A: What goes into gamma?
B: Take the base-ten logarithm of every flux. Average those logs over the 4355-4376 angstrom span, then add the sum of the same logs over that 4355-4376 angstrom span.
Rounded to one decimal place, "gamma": 28.2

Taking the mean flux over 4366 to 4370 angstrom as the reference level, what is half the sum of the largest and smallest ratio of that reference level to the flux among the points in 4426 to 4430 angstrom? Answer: 0.93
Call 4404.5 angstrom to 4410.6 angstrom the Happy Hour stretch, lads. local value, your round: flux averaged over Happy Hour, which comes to 18.4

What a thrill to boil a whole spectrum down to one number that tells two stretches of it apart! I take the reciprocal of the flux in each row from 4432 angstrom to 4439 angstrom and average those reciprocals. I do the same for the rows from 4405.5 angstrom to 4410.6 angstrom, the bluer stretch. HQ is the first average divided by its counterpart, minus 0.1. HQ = 0.933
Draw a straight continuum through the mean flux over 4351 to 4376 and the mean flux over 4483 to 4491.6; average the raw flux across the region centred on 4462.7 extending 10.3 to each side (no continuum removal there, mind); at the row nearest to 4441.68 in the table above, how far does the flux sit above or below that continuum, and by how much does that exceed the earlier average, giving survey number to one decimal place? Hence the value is -18.2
